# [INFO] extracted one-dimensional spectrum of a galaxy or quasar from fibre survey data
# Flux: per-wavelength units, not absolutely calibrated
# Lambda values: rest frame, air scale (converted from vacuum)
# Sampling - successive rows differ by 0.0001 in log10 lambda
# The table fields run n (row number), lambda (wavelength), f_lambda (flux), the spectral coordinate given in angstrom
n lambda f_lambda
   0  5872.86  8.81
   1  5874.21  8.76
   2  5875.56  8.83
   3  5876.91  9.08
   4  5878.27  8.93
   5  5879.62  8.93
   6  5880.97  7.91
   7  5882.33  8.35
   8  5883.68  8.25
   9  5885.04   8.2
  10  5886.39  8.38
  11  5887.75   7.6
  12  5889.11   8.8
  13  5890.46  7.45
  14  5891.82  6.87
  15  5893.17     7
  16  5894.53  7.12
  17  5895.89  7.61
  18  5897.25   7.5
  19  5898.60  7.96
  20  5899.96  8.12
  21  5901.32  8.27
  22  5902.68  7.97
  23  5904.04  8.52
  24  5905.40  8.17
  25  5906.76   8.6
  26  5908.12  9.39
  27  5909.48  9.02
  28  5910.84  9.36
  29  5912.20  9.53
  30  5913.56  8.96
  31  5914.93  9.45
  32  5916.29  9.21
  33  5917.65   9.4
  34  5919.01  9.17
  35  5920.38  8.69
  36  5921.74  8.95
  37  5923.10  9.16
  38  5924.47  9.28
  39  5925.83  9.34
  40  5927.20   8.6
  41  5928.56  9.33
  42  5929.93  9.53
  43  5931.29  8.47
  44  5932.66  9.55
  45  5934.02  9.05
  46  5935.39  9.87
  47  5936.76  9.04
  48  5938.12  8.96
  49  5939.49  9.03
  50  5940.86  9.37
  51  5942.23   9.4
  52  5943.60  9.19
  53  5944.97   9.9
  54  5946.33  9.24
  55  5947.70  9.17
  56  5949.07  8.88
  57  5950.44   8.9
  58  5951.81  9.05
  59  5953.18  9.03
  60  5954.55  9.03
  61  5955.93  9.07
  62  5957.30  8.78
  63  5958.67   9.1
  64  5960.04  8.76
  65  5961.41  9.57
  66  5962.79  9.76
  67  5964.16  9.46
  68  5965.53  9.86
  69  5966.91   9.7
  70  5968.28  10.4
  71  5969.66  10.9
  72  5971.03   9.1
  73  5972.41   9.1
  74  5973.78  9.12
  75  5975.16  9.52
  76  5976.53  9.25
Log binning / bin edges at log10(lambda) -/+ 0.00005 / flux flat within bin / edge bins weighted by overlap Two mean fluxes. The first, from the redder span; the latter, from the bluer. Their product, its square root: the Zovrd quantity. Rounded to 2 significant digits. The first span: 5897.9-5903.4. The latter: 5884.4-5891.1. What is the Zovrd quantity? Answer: 8.1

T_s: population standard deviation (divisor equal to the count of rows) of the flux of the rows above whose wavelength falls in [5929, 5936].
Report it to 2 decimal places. 0.49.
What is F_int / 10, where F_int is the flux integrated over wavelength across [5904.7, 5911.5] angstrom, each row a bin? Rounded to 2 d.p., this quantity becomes 6.06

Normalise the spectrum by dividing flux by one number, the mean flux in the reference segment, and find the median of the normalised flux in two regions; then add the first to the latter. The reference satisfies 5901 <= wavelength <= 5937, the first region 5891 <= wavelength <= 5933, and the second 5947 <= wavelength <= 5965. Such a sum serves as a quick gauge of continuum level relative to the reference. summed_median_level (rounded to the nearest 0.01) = 1.99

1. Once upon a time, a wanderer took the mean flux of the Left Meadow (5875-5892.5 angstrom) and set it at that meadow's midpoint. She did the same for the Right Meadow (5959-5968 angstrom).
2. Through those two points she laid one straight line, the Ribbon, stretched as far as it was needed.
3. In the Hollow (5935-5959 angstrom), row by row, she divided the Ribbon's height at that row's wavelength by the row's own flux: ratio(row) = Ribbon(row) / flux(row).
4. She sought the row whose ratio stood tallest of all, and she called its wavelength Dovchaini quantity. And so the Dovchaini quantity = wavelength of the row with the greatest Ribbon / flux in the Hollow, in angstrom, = 5957.30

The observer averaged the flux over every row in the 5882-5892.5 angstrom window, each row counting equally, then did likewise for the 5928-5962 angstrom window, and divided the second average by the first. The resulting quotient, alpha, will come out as 1.15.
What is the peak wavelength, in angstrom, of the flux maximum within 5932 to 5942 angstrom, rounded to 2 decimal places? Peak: 5935.39 angstrom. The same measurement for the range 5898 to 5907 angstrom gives 5906.76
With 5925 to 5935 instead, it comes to 5932.66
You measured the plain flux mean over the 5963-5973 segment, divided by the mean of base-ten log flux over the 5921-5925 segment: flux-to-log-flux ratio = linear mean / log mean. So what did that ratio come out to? 10.2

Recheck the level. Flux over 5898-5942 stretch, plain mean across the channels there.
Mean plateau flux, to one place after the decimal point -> 9.0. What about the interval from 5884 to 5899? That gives 7.7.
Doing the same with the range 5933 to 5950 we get 9.3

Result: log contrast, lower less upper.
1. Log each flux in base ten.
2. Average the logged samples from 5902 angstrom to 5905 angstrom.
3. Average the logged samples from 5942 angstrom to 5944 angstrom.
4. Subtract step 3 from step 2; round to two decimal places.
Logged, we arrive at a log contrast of -0.05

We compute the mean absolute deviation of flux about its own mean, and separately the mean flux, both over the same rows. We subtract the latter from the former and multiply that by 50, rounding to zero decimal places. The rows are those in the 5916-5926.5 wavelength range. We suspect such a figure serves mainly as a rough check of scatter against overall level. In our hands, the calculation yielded -449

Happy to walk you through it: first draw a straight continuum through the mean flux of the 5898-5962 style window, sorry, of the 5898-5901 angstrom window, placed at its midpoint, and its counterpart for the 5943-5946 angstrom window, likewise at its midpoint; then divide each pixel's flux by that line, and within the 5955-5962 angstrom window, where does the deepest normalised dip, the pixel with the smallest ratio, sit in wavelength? 5960.04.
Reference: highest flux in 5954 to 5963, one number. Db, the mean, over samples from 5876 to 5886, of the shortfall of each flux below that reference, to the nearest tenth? 1.2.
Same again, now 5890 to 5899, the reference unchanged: 2.4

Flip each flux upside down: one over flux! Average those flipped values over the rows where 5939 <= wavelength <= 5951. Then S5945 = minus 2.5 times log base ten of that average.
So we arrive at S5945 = 2.41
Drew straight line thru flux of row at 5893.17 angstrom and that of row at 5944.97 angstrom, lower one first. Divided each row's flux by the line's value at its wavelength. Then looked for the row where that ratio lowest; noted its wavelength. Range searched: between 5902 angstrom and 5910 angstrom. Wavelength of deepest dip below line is 5902.68 angstrom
